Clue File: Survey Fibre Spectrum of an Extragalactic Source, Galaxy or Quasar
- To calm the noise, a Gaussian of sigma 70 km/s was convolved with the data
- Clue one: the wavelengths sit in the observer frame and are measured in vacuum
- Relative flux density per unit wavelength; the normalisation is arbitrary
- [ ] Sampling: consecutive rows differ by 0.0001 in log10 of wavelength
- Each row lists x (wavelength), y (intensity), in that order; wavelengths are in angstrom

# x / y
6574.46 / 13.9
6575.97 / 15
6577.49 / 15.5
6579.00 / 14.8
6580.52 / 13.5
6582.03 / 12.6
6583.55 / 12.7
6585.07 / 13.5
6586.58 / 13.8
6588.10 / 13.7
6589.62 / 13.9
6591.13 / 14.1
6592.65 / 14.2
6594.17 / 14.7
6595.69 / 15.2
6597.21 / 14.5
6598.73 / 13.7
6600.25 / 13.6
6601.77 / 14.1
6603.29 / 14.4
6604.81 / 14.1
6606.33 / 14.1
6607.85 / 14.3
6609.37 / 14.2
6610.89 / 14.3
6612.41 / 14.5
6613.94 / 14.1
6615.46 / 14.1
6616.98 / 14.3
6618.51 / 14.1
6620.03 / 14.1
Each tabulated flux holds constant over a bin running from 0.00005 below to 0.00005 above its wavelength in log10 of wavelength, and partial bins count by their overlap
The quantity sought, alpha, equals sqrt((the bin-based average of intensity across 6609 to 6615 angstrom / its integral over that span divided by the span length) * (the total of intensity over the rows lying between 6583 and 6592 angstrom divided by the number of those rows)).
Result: 13.9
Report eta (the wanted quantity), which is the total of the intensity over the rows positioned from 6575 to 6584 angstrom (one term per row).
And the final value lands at 84.1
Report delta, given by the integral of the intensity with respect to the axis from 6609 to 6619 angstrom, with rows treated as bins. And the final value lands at 142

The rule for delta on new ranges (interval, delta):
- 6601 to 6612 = 157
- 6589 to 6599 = 144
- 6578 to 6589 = 149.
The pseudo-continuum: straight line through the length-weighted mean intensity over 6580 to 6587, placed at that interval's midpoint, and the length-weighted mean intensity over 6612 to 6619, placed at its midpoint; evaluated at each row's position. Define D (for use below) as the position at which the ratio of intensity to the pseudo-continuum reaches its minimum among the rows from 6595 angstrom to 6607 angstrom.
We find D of 6600.25 angstrom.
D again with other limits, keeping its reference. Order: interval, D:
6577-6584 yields 6582.03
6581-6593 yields 6582.03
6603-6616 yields 6615.46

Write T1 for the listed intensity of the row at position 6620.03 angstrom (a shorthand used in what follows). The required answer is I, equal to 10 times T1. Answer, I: 141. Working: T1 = 14.1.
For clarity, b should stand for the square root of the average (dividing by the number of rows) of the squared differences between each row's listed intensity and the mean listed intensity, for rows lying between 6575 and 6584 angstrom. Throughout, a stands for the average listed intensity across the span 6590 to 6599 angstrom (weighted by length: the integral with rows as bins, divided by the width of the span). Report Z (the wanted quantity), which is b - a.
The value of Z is -13.3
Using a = 14.4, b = 1.14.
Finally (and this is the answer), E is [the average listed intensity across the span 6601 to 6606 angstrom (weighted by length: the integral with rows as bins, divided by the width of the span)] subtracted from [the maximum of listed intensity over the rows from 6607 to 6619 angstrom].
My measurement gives 0.3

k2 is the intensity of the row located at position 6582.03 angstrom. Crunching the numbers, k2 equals 12.6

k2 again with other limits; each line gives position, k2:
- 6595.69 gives 15.2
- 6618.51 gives 14.1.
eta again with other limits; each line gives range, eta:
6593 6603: 85.8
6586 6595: 84.4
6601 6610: 85.2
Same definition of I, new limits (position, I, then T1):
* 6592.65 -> 142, 14.2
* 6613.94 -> 141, 14.1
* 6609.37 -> 142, 14.2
